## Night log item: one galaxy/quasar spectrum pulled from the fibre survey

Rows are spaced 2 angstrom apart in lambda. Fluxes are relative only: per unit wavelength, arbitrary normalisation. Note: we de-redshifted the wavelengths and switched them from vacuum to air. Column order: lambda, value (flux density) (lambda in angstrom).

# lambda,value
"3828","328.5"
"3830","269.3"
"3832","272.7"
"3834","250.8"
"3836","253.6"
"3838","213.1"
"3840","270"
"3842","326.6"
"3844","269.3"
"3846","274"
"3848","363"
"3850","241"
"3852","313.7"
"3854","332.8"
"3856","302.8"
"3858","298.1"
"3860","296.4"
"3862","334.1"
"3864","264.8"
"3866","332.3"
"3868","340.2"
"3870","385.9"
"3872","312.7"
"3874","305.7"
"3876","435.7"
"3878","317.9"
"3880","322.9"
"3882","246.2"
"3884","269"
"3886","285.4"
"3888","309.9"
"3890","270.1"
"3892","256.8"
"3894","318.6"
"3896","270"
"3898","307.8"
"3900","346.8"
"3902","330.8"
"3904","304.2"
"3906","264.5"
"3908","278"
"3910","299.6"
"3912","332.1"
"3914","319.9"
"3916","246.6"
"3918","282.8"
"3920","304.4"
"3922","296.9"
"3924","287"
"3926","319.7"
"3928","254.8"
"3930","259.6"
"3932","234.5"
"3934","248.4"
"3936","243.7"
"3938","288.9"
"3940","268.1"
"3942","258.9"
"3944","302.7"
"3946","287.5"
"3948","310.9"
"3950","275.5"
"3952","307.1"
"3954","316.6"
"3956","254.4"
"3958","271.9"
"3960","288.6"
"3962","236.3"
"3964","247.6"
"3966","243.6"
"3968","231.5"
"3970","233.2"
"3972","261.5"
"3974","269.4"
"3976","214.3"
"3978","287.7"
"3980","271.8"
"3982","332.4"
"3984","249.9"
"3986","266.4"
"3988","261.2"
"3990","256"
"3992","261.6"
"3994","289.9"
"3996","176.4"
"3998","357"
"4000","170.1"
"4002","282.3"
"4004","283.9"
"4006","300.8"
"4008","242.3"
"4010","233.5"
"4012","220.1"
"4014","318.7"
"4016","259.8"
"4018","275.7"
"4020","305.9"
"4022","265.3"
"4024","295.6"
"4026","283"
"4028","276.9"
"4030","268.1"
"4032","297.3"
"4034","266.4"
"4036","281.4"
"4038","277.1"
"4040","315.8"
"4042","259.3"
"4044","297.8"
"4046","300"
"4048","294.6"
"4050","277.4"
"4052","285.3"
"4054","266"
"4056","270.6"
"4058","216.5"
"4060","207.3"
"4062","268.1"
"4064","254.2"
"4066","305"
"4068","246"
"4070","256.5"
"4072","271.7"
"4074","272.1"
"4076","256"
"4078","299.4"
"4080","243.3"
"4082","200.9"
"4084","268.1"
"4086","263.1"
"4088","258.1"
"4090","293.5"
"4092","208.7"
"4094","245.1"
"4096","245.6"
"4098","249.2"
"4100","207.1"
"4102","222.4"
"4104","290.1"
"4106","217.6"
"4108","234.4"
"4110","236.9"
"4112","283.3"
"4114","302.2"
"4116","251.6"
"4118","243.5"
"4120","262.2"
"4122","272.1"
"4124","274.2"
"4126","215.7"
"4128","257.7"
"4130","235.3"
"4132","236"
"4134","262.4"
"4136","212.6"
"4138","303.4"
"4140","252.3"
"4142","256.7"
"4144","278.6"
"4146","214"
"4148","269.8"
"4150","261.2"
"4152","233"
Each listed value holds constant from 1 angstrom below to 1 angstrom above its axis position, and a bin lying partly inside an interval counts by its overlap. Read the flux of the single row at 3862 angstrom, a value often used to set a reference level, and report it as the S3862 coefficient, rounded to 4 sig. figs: 334.1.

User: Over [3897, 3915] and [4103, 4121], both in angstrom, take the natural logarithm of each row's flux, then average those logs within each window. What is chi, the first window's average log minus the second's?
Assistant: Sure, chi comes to 0.18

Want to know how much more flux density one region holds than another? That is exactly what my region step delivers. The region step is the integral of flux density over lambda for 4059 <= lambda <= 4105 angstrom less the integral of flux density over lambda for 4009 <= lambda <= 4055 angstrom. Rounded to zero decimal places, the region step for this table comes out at -1179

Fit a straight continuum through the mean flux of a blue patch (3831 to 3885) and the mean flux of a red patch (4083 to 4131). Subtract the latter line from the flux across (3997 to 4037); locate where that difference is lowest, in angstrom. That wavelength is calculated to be 4000 angstrom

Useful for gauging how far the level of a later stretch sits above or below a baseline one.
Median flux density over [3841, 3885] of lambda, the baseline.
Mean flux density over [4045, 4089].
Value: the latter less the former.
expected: -50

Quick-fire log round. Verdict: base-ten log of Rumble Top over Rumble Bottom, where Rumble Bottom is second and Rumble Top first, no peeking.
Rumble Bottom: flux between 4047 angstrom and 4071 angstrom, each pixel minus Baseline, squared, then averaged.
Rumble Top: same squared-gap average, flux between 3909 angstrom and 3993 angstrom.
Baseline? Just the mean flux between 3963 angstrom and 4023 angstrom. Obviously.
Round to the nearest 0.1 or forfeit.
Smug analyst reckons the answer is 0.1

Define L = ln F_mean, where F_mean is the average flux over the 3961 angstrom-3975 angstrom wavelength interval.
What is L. 5.51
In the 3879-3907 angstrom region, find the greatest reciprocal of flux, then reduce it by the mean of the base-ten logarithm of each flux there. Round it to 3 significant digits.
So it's -2.46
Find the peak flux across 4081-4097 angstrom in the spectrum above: 293.5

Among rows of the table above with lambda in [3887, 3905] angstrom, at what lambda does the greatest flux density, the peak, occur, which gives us 3900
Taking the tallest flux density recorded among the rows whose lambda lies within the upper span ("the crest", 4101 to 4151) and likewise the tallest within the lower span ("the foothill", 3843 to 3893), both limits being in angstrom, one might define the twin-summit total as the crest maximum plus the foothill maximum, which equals 739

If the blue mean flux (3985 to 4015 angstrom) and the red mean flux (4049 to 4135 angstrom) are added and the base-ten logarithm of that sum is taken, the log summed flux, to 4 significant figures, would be 2.712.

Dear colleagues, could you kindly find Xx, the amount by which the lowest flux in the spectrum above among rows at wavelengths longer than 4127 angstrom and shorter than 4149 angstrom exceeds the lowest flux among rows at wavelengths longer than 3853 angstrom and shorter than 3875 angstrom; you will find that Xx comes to -52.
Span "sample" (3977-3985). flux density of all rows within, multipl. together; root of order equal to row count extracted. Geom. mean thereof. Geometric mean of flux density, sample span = 284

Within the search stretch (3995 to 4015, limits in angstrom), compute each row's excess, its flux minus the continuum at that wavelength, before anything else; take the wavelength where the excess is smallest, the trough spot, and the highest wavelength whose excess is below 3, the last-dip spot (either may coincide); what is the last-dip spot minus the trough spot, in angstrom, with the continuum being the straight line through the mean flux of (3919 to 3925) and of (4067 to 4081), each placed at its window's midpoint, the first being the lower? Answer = 12 angstrom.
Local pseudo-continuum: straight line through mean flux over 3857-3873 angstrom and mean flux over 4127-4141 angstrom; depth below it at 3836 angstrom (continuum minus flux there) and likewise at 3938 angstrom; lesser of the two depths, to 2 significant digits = 13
